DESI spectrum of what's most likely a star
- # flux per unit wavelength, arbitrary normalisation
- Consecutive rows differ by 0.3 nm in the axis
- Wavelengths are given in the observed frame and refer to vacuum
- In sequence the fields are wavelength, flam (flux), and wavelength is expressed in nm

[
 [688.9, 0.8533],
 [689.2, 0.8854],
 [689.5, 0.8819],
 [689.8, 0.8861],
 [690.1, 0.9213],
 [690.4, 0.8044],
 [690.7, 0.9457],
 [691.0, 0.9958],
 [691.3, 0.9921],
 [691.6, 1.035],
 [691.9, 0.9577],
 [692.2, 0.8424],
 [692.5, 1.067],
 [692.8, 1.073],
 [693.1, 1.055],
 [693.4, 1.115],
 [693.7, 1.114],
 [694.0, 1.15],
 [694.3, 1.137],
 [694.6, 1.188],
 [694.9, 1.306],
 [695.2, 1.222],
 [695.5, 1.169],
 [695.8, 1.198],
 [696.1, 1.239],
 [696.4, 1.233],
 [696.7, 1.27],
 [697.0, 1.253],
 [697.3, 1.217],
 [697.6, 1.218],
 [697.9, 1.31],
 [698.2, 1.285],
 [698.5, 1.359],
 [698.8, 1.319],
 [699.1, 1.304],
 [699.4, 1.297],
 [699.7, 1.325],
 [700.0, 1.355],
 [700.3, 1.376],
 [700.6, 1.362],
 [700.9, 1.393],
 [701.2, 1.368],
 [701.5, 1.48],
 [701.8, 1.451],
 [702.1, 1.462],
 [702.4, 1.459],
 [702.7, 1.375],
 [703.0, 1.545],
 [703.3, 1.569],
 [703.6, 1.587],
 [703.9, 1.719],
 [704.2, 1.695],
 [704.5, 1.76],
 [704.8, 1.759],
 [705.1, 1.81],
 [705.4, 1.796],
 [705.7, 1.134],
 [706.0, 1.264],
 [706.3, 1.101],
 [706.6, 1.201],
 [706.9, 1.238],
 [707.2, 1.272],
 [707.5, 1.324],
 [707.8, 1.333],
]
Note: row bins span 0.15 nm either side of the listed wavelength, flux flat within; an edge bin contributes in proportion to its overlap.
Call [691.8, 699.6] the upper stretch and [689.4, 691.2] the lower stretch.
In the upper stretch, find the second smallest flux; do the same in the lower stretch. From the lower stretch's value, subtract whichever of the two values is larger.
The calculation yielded -0.08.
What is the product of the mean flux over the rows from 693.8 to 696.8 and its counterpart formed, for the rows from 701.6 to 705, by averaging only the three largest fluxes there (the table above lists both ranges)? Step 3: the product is 2.11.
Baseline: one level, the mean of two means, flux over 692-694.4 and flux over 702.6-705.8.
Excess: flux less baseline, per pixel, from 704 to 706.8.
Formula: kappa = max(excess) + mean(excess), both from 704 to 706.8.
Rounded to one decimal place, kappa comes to 0.6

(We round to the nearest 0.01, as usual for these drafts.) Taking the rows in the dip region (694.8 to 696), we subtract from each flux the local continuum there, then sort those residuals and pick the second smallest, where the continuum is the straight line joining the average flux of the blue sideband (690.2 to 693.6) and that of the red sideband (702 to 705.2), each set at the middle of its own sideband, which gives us 0.00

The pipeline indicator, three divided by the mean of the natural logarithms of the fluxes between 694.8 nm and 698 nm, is 14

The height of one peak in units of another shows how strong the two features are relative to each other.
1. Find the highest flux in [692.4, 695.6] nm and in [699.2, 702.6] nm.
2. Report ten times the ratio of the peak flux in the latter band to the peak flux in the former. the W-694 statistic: 11.3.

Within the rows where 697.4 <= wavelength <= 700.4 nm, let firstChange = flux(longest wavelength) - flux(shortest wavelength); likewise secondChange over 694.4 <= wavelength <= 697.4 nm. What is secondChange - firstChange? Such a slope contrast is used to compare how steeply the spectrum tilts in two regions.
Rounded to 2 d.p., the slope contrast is -0.13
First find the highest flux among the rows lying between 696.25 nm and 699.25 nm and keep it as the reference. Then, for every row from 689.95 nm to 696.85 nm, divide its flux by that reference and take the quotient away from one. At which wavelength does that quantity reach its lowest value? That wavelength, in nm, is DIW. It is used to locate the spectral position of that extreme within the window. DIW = 694.9 nm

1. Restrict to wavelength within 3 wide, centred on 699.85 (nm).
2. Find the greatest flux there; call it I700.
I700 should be 1.393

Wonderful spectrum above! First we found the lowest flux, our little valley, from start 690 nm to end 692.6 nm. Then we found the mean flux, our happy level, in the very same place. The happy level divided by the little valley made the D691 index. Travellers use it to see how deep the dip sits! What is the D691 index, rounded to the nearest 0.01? 1.18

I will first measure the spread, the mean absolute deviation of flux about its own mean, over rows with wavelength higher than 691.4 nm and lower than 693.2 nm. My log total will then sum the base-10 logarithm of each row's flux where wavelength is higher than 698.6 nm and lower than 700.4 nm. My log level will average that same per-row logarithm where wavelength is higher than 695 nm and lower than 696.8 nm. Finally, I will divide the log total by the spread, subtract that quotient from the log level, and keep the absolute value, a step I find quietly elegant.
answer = 11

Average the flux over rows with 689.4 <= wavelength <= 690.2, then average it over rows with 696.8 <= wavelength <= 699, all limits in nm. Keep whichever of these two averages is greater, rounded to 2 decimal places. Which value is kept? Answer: 1.28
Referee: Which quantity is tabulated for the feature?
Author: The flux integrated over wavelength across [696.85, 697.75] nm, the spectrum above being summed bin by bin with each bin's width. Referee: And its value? 1.11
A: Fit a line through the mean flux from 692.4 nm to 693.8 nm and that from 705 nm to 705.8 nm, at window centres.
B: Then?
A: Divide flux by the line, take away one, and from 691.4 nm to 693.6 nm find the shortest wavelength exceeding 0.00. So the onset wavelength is 691.6 nm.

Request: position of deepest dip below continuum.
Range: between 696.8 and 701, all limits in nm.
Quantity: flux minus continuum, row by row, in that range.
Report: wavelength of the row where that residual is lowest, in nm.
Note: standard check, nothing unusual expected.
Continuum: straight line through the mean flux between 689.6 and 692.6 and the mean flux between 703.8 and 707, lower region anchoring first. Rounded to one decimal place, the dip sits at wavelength 697.6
